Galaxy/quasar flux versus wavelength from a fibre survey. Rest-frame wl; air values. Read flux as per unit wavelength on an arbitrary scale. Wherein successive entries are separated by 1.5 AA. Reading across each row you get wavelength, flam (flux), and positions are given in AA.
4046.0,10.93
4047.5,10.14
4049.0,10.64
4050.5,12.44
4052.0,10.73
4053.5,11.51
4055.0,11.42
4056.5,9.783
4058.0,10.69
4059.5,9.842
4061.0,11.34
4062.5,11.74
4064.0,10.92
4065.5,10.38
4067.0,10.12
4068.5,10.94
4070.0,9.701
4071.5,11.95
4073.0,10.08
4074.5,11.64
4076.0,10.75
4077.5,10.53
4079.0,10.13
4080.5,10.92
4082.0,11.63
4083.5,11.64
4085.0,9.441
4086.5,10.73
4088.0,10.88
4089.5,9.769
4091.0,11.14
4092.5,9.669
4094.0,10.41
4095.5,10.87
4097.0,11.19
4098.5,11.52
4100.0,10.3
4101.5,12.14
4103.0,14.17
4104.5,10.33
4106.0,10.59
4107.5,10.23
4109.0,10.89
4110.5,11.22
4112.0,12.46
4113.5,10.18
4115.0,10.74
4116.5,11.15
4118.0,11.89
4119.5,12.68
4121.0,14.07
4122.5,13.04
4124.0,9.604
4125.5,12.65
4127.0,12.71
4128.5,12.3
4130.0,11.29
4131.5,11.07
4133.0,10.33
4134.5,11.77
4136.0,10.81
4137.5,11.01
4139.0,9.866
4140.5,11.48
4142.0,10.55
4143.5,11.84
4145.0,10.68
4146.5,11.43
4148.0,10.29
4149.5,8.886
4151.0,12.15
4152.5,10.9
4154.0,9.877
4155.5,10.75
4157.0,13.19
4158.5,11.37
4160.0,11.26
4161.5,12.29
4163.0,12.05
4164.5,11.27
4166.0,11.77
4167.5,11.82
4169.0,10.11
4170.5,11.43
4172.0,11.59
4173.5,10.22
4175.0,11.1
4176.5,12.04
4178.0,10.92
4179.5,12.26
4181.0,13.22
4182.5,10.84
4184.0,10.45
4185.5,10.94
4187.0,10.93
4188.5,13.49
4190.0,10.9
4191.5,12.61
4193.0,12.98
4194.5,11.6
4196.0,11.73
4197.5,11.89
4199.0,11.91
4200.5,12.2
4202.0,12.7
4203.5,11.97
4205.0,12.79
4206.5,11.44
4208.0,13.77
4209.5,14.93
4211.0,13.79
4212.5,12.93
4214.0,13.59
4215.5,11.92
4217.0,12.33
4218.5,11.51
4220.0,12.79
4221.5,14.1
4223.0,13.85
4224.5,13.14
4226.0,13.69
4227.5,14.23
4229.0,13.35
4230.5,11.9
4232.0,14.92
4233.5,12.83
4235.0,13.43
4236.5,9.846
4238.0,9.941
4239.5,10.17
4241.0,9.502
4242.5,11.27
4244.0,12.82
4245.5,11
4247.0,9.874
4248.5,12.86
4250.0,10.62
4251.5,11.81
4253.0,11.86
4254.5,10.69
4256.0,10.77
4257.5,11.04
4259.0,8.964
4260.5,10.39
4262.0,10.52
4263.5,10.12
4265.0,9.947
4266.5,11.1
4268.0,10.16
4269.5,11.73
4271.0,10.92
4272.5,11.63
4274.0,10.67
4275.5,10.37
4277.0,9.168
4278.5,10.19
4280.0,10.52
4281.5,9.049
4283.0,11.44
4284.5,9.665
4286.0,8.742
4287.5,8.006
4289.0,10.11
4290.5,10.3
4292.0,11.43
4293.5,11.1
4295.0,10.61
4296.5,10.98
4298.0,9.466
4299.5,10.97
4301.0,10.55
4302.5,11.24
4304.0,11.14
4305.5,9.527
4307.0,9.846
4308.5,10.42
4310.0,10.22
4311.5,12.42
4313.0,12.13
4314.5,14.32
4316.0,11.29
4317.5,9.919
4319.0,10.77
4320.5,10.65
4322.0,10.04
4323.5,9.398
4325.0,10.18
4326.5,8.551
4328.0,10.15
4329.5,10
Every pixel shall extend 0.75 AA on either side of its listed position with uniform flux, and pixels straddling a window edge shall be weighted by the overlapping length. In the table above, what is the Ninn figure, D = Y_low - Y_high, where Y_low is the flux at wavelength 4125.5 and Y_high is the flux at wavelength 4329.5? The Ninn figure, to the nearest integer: 3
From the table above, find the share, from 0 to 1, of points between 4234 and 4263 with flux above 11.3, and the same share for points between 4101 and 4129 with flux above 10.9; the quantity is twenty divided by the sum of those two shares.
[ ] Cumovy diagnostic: 22.4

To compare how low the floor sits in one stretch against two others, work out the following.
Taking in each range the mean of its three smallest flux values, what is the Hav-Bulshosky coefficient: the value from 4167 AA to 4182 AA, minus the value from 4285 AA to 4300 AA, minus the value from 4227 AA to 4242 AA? -8.1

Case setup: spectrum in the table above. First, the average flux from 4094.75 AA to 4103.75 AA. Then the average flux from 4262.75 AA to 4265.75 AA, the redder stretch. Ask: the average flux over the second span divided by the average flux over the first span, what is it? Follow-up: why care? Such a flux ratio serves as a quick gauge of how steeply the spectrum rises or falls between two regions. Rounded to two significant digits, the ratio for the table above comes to 0.86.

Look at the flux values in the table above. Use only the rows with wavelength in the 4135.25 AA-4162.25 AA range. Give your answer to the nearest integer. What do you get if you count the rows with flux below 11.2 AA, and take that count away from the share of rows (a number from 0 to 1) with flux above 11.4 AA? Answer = -10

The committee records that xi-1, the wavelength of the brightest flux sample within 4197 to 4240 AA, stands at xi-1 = 4209.5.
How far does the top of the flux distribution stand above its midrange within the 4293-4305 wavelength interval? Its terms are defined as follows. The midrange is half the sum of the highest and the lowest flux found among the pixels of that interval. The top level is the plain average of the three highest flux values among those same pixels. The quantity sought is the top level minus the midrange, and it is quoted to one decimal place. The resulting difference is 0.8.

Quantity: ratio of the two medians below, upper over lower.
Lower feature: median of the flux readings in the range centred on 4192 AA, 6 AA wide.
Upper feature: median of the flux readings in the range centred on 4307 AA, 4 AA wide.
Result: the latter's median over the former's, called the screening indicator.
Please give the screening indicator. 0.81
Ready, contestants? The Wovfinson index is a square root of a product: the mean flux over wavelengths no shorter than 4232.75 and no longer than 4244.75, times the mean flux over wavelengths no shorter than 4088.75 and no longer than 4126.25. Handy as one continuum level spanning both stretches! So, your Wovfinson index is 11.3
